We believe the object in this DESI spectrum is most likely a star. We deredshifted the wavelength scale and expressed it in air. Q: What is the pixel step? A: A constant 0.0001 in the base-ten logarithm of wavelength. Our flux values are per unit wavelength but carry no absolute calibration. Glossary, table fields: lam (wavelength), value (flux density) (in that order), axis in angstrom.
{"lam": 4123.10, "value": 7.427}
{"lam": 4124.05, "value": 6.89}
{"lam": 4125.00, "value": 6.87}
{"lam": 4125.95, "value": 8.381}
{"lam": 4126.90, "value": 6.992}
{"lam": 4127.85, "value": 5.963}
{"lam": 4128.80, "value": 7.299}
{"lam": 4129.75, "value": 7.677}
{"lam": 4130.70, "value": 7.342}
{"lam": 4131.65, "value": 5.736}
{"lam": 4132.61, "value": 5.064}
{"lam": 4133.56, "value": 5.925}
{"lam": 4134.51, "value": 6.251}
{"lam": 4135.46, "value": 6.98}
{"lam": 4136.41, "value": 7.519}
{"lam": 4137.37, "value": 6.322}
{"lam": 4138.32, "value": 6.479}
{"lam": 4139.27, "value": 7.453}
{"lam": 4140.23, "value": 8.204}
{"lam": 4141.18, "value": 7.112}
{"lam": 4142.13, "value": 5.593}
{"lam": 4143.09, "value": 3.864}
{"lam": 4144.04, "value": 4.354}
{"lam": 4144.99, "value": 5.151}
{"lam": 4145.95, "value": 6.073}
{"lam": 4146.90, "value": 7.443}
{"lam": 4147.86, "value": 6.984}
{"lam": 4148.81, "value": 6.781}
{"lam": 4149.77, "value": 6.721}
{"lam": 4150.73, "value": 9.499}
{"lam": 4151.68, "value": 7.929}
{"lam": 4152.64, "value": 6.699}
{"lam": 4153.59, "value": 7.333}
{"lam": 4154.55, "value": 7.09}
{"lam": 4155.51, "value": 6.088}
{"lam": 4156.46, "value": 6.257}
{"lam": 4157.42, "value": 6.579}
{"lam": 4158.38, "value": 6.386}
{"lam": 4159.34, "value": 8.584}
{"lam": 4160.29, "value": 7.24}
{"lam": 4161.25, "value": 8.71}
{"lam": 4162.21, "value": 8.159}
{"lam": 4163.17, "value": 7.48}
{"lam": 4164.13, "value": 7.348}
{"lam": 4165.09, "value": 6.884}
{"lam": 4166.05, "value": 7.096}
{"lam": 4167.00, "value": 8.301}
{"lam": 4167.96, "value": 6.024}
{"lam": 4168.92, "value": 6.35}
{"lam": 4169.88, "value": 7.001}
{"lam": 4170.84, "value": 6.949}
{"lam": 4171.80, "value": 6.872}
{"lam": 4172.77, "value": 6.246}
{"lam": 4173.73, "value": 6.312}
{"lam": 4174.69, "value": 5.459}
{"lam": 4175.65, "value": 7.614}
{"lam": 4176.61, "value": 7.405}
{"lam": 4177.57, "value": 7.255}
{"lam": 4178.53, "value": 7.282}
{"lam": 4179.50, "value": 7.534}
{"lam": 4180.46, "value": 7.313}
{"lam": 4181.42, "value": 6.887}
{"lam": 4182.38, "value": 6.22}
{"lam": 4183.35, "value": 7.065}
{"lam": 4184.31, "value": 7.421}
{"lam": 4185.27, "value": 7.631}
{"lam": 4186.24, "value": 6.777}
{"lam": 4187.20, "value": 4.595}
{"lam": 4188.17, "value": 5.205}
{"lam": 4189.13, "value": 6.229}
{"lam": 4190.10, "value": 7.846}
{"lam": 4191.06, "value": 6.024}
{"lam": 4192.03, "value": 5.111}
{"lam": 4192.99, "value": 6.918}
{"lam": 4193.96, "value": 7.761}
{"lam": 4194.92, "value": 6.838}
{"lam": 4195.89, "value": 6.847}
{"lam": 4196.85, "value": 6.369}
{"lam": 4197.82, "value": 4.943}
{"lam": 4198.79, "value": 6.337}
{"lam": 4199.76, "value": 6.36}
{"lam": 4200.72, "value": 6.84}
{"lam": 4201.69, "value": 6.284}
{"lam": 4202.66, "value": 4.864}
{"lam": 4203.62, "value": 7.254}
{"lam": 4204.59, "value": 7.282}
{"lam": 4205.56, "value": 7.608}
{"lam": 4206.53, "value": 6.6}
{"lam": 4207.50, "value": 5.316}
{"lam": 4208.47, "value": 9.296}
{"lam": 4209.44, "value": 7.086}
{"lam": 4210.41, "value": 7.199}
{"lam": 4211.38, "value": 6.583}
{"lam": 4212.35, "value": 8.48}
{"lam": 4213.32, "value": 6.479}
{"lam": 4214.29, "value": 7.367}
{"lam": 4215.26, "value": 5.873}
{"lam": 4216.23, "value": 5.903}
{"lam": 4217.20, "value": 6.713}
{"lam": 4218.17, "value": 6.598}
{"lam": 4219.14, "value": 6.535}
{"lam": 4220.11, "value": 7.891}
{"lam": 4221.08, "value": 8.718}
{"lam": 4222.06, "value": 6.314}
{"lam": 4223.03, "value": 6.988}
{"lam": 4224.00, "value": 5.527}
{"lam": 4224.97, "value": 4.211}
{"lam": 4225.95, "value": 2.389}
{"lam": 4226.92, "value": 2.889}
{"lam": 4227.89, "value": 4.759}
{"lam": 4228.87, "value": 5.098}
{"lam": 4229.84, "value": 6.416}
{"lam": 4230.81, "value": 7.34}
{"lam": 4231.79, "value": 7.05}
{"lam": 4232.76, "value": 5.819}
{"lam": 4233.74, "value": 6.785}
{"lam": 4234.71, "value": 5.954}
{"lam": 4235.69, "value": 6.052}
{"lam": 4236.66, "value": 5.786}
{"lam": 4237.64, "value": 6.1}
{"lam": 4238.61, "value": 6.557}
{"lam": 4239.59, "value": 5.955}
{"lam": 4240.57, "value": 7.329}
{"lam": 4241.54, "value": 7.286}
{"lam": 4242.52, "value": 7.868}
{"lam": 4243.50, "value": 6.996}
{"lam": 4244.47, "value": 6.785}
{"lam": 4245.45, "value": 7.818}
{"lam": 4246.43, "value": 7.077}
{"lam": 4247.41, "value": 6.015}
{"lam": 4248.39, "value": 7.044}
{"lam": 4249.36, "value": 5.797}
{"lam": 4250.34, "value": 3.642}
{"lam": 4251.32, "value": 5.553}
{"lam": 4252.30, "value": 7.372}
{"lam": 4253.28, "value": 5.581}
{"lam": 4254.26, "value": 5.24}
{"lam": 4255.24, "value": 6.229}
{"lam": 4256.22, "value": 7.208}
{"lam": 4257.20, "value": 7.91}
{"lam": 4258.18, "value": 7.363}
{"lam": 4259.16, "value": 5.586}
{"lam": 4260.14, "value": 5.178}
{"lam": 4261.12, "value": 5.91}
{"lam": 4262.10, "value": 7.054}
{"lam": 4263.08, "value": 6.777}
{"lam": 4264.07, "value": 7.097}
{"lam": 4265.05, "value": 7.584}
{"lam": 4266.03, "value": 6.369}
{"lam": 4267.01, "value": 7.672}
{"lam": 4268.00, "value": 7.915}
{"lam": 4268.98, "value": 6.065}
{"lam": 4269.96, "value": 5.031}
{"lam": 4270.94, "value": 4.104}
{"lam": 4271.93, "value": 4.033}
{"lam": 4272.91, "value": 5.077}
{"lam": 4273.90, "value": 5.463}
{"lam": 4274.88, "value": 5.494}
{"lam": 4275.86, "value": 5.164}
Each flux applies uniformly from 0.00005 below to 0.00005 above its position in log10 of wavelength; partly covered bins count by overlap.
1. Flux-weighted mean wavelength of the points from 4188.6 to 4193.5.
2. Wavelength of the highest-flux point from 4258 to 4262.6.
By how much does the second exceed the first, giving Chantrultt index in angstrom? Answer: 67.2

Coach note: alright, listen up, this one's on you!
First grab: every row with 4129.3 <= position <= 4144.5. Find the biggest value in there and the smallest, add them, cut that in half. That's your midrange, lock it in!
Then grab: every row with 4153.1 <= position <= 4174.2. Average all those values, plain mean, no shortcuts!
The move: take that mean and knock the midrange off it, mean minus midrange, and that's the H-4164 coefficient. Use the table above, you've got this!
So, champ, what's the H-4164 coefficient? 1.0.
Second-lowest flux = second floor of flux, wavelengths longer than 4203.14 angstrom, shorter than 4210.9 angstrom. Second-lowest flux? 6.6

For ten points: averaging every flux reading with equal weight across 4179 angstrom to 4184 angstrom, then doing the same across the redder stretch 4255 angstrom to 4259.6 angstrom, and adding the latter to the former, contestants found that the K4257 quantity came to 13.9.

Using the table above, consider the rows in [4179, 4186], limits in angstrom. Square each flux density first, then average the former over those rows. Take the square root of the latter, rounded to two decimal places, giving 7.17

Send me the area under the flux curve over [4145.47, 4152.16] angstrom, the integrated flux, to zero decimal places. 49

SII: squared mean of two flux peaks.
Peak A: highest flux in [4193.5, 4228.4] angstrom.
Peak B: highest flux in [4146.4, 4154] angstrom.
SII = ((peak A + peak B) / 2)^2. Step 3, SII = 88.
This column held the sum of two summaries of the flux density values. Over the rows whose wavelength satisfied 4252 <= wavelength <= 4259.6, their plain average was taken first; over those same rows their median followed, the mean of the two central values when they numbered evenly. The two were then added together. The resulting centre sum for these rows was 13.3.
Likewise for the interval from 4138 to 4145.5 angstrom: 12.1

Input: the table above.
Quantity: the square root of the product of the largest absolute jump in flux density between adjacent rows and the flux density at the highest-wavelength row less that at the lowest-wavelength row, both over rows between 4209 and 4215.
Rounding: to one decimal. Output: 0.7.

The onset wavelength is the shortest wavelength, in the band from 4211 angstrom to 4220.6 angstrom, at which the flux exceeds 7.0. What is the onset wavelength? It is 4212.35 angstrom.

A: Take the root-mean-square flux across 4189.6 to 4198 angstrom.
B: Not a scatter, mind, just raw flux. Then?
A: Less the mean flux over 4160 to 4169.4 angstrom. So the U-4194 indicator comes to -0.77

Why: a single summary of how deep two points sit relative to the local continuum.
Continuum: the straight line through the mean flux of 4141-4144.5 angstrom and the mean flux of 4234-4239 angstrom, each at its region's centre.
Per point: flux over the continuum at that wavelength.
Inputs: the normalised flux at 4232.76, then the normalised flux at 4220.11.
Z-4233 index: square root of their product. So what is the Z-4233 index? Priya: 1.13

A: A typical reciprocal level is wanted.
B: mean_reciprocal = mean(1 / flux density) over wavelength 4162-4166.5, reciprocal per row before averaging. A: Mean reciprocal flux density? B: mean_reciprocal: 0.136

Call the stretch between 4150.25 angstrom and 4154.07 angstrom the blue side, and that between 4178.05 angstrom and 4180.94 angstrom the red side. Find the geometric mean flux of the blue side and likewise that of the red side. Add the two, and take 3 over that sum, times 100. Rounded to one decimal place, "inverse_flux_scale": 19.8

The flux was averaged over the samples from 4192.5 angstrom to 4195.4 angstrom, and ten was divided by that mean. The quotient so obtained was 1.39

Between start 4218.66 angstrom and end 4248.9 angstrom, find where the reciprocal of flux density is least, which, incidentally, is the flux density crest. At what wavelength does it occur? 4221.08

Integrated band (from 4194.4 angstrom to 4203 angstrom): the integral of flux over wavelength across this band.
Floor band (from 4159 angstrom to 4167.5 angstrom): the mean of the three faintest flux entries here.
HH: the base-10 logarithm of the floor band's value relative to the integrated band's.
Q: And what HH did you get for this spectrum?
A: -0.88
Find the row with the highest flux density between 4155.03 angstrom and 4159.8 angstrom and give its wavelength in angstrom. 4159.34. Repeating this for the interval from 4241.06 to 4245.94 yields 4242.52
